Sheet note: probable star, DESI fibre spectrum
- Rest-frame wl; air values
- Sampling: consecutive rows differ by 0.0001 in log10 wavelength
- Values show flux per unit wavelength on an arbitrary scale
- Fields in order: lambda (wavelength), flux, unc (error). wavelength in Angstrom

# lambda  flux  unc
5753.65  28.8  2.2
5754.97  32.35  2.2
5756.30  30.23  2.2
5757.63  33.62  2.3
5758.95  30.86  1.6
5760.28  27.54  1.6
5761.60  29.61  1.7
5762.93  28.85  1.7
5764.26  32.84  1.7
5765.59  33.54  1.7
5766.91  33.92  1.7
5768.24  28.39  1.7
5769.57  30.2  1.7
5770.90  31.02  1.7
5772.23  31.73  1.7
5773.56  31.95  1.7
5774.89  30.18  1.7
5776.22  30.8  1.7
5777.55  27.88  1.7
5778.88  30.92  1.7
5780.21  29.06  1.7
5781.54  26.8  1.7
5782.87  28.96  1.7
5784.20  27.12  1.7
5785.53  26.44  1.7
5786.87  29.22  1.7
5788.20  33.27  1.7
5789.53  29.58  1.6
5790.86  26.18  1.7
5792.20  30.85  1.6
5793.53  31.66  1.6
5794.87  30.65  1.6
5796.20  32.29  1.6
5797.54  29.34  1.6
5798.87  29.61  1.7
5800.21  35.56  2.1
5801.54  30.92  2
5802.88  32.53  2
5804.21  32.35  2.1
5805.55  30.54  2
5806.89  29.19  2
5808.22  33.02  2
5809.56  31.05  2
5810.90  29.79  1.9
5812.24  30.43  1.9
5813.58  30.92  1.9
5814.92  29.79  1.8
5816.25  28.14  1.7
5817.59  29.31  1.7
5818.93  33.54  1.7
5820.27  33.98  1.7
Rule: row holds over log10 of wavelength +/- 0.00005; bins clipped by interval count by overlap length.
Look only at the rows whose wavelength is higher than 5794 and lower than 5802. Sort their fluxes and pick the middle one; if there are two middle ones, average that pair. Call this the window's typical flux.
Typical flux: 30.8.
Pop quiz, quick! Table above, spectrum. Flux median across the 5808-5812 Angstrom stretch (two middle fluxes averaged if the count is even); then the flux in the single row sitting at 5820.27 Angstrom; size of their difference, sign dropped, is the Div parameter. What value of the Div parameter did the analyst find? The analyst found 2.9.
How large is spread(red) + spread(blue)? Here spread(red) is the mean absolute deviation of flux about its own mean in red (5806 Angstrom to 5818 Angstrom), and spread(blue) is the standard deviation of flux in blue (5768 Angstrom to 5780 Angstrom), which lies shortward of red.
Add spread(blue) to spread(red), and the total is 2.4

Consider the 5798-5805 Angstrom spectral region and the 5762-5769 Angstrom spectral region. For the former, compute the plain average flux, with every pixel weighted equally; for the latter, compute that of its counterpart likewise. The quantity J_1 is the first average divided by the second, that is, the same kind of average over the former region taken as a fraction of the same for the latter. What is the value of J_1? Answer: 1.02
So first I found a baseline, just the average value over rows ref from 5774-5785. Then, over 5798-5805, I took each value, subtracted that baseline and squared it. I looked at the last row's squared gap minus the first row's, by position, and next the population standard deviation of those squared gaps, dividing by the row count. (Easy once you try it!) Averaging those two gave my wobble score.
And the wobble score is 13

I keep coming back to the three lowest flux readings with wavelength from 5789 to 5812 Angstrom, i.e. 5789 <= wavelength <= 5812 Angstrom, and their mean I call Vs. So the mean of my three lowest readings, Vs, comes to 28.2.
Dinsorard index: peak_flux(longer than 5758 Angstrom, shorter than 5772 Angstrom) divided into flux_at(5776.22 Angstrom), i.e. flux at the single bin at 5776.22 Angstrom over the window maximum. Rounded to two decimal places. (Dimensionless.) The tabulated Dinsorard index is 0.91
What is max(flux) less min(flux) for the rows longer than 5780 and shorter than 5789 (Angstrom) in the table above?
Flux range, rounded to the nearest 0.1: 6.8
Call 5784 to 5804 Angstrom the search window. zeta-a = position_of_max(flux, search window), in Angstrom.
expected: 5800.21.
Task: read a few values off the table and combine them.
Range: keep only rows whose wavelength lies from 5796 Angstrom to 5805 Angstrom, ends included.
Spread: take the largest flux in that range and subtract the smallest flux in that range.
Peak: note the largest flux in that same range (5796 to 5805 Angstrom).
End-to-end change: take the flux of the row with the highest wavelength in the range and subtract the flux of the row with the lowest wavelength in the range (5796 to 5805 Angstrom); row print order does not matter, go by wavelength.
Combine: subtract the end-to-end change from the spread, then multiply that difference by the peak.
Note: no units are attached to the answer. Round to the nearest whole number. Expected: 219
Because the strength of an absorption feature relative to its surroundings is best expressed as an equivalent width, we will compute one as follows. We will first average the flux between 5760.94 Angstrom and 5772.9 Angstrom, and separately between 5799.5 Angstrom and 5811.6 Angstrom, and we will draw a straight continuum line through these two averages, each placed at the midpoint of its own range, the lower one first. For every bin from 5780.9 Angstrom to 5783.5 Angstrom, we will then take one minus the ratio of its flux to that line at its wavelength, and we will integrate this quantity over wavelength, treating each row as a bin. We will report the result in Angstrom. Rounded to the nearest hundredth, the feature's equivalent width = 0.29 Angstrom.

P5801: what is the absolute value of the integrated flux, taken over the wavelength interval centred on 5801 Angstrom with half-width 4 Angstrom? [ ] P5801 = 254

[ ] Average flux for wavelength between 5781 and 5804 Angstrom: 30.1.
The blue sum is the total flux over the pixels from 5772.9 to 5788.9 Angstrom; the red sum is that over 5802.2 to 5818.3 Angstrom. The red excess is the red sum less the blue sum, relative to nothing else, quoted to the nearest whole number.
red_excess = 14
